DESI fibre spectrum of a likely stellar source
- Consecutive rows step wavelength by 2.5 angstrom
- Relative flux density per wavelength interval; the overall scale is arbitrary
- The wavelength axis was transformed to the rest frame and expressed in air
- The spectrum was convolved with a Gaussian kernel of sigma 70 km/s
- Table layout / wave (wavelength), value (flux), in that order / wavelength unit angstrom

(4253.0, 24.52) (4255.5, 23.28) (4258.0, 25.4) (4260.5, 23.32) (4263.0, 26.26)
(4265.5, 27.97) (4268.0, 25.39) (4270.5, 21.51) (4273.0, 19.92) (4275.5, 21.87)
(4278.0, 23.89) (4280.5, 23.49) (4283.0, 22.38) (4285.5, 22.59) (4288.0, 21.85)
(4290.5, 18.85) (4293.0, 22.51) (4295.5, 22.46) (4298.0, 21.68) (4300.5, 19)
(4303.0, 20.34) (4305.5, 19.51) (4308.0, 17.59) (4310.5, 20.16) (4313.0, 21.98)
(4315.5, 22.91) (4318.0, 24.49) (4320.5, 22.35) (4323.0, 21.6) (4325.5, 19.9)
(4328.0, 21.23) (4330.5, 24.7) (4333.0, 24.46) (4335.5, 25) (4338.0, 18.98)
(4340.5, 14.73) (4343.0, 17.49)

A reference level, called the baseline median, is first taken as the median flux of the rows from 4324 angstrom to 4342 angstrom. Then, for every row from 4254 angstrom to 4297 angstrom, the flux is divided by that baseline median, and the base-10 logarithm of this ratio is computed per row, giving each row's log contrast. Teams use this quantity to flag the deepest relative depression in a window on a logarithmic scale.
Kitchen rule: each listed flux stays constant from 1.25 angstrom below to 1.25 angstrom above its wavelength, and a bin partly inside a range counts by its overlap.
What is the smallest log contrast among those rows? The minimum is -0.05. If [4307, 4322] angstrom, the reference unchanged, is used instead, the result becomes -0.08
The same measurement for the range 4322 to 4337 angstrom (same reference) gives -0.03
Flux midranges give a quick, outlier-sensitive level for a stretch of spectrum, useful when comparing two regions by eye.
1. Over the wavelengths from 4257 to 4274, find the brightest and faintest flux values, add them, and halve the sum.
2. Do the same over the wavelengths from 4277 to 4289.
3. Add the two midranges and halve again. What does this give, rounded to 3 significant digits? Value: 23.4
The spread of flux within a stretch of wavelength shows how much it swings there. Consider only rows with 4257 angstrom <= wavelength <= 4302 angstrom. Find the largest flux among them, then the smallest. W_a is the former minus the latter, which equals 9.1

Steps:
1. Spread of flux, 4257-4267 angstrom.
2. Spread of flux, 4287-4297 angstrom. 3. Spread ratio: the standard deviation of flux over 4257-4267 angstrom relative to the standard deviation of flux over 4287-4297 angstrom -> 1.1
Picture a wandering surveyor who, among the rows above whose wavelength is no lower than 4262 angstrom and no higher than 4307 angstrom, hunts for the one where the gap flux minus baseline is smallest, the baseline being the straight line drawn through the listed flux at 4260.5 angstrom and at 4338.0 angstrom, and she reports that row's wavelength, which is 4290.5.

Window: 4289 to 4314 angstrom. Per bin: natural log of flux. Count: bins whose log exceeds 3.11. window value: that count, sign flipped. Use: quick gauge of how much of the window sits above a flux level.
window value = -2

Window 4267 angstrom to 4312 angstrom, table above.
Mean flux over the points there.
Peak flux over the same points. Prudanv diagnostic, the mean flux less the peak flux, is -4.0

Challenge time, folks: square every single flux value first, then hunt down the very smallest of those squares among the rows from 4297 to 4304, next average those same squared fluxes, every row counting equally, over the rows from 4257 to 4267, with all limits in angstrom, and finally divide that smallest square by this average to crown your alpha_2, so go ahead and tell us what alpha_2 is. 0.54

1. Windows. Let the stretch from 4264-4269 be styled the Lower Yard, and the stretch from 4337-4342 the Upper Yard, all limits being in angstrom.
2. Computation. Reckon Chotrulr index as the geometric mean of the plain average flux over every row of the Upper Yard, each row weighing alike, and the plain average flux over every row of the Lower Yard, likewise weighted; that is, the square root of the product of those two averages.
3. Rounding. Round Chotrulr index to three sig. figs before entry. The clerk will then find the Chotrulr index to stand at 21.2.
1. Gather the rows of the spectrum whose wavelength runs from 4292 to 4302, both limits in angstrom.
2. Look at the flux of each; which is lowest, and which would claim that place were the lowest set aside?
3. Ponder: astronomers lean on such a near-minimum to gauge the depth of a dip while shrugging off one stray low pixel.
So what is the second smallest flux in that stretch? 21.68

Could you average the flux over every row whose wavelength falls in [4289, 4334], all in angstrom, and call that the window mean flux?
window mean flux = 21.4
